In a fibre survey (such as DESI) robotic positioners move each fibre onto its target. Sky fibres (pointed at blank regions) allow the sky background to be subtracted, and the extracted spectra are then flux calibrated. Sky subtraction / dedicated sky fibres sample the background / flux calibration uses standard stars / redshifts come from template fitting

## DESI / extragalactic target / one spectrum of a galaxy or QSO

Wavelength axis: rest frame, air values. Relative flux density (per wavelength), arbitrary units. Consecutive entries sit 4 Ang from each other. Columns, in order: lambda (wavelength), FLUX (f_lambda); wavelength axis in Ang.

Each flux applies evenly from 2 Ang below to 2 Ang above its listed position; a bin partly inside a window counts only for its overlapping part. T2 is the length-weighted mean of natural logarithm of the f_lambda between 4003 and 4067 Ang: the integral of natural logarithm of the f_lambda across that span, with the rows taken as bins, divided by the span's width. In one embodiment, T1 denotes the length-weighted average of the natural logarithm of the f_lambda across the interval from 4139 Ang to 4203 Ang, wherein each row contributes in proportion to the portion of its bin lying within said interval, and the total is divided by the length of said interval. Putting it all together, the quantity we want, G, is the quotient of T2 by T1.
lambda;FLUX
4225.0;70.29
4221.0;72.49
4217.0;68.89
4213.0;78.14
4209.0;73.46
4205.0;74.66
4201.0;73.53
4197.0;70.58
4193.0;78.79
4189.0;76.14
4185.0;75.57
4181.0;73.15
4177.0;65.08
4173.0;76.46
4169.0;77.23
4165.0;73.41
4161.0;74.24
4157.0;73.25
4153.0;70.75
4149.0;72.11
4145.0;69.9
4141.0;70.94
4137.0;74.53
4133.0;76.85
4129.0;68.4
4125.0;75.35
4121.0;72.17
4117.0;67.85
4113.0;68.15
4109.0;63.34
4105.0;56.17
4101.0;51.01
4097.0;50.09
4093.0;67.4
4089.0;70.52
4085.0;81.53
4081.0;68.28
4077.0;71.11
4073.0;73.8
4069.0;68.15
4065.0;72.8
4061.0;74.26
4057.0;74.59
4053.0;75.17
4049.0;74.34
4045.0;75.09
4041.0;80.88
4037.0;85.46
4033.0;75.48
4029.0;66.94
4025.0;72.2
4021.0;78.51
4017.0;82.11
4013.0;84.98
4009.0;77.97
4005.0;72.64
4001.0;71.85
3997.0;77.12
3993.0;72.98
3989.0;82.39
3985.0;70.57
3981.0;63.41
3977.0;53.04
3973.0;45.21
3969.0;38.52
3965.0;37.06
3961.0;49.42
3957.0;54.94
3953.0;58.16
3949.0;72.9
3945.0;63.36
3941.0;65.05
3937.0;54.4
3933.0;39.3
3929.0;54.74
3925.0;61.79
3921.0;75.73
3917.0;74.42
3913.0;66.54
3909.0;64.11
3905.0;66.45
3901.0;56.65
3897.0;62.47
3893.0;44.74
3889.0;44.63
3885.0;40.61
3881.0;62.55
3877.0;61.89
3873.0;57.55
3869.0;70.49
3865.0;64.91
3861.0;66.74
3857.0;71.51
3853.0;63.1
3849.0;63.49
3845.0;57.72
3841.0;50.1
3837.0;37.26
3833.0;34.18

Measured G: 1.01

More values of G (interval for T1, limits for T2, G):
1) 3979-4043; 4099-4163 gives 0.98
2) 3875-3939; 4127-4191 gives 1.06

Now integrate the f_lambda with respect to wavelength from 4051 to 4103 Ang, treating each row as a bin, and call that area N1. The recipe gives 3595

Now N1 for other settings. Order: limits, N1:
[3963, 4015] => 3391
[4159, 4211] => 3849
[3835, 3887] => 3072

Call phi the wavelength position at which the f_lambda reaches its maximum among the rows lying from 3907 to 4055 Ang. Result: 4037.0 Ang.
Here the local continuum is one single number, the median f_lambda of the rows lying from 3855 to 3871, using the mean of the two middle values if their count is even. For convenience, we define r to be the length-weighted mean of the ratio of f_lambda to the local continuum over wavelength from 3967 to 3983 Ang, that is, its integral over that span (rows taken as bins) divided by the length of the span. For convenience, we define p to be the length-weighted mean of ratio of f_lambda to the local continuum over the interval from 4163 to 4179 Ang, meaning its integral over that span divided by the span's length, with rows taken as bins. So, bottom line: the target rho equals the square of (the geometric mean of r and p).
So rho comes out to 0.78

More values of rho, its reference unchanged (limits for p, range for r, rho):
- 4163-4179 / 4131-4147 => 1.13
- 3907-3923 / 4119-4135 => 1.09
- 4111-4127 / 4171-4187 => 1.09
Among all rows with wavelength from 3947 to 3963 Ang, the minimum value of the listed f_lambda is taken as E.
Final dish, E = 49.42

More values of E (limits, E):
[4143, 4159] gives 69.9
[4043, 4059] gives 74.34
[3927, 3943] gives 39.3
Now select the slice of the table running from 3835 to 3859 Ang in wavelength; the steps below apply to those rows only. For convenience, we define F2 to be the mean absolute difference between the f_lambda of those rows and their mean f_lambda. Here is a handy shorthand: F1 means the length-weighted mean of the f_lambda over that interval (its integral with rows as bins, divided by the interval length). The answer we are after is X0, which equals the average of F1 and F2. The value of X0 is 33.1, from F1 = 57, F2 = 9.0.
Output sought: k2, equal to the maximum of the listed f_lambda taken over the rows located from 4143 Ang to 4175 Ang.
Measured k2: 77.23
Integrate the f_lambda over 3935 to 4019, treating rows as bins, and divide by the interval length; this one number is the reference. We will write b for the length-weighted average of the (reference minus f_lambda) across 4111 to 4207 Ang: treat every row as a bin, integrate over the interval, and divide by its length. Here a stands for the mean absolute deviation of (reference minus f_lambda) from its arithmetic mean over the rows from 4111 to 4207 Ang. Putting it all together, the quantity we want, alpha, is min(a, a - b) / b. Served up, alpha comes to -0.3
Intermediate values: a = 2.7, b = -9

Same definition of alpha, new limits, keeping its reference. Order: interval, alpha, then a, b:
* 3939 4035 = -5.8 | 11.1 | -2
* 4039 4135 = -1.0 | 5.8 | -6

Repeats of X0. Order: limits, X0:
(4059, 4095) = 37.6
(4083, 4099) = 38.0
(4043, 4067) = 37.5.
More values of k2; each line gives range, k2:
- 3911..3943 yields 75.73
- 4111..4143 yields 76.85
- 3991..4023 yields 84.98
